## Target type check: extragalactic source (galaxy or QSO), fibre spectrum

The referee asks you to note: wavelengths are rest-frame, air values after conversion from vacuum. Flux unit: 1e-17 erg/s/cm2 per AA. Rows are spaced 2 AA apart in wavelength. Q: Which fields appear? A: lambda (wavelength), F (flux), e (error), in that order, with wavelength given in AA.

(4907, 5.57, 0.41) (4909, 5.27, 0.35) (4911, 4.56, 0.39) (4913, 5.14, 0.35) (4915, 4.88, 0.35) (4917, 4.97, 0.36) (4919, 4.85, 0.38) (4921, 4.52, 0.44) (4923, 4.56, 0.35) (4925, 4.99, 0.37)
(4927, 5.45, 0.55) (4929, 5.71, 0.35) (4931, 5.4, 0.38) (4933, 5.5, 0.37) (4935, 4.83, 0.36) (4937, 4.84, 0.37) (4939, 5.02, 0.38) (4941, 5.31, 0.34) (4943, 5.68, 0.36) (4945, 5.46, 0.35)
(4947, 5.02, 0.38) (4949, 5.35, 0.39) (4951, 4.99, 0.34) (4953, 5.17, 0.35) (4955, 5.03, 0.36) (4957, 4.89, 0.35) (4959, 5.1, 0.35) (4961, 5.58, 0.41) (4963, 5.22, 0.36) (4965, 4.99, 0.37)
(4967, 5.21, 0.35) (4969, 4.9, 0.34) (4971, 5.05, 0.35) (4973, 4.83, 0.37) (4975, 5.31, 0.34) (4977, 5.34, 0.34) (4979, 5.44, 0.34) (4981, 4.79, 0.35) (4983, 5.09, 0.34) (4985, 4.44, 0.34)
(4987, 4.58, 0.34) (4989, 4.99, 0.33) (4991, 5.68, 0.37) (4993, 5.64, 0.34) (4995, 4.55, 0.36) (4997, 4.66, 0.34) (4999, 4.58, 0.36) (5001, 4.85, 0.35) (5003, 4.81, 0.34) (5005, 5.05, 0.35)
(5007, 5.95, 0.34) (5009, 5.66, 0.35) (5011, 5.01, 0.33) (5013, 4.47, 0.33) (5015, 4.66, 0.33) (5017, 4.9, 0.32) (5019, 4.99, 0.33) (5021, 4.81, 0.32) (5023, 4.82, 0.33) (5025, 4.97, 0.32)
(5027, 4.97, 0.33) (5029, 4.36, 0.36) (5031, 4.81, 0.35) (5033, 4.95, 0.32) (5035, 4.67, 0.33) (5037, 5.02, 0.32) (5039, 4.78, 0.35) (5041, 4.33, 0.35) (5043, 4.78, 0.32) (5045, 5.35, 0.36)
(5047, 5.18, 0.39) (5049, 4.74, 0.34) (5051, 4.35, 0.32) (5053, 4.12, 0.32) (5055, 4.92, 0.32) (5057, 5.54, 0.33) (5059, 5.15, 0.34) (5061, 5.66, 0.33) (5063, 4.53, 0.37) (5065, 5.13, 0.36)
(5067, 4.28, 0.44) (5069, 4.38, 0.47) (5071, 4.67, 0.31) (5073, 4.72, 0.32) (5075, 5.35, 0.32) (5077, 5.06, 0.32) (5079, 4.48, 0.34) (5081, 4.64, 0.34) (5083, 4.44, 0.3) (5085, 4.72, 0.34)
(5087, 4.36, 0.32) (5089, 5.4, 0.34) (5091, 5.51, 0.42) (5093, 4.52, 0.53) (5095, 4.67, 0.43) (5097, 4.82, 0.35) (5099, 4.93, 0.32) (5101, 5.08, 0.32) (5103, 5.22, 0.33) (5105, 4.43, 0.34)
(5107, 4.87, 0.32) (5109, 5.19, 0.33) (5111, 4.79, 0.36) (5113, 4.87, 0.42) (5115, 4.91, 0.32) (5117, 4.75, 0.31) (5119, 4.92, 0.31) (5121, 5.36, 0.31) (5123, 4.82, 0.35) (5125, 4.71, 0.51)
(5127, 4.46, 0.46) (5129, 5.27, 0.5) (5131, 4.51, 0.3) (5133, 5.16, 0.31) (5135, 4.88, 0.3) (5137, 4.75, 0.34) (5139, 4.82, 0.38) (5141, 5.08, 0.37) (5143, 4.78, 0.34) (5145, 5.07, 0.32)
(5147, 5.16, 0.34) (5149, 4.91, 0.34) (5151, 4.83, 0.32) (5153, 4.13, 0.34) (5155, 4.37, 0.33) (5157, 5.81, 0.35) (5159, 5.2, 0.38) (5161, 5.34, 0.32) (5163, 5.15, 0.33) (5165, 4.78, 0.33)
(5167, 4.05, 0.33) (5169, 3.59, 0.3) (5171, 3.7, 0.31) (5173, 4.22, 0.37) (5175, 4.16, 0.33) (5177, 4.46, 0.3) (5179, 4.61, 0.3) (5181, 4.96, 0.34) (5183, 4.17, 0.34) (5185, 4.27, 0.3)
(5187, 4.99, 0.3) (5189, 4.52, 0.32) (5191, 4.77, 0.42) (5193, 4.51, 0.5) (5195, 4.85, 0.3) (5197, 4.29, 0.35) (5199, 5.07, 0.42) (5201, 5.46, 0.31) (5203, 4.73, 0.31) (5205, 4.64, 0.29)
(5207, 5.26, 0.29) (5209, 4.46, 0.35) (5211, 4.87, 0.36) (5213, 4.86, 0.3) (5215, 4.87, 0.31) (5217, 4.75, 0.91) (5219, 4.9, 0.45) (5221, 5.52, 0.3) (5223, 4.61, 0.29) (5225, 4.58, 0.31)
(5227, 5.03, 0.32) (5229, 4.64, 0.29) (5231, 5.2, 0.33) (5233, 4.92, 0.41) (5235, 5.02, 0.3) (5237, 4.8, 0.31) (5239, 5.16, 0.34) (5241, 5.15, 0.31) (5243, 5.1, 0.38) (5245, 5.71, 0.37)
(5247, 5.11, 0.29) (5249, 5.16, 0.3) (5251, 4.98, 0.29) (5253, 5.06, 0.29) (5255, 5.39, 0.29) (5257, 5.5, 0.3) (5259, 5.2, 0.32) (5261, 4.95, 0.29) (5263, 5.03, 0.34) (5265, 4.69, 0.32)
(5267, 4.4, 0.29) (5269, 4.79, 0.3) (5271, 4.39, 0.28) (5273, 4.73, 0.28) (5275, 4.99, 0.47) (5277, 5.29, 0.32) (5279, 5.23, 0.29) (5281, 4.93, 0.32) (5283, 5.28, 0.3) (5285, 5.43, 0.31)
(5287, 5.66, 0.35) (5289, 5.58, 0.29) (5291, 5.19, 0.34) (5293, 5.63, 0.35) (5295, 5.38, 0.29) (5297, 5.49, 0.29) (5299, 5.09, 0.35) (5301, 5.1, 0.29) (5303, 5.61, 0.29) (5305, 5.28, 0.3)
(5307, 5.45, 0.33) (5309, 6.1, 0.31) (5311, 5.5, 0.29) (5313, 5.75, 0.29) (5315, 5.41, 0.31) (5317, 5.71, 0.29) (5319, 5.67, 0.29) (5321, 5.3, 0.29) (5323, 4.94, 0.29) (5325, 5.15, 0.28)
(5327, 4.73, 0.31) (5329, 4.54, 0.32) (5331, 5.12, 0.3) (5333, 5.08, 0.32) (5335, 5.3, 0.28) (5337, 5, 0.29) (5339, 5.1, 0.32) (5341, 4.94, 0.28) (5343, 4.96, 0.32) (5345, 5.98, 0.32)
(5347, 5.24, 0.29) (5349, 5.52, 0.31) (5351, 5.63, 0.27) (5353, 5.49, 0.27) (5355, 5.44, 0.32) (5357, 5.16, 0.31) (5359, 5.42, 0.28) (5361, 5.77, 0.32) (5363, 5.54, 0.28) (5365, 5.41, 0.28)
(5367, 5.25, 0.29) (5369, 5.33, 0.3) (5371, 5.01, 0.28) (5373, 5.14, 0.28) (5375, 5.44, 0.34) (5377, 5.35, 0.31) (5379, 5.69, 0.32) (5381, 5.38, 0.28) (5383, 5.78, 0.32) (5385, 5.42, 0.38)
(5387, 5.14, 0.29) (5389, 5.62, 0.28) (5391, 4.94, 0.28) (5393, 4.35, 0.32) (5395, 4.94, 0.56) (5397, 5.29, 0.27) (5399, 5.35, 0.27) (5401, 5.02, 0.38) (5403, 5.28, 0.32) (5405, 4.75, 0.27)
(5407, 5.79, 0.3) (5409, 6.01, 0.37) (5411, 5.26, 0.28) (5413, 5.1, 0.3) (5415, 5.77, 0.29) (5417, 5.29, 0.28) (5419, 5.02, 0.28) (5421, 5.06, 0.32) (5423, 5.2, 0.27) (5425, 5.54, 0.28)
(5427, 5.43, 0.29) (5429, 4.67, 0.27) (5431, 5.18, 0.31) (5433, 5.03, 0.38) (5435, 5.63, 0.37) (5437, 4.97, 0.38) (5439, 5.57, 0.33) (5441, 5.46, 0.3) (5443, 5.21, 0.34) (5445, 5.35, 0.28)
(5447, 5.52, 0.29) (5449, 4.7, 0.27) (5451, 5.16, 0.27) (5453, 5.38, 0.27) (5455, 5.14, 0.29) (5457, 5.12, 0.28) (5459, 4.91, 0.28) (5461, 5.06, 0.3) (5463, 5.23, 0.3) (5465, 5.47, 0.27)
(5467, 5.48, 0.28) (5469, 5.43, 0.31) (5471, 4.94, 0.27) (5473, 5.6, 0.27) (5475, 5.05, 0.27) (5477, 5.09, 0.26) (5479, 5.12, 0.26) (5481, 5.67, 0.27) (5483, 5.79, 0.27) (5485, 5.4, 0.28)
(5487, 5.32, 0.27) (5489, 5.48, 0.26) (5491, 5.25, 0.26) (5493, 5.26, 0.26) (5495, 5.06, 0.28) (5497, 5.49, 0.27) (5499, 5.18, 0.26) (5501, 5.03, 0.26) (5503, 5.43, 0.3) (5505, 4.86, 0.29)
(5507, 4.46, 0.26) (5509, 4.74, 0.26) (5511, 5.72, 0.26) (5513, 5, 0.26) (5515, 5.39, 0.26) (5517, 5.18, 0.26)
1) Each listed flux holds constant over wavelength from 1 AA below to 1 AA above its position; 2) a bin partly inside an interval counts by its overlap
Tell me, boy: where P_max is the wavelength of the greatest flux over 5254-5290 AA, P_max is 5287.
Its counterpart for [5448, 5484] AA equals 5483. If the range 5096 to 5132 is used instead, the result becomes 5121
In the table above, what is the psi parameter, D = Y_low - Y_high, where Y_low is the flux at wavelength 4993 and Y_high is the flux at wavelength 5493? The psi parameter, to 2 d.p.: 0.38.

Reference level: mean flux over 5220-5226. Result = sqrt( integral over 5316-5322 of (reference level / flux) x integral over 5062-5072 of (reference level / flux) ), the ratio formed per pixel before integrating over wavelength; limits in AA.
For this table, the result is 7.5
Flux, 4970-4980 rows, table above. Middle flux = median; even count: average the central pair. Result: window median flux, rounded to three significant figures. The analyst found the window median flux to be 5.31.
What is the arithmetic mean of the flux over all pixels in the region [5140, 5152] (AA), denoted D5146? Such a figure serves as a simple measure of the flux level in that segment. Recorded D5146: 4.97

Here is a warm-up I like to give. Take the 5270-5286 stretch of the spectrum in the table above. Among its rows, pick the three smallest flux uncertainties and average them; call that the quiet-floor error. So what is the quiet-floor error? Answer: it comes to 0.28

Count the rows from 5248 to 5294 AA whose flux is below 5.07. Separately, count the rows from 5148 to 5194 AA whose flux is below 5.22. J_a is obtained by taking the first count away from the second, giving 10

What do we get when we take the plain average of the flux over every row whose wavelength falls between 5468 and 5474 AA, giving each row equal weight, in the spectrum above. 5.3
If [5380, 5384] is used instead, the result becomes 5.6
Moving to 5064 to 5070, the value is 4.6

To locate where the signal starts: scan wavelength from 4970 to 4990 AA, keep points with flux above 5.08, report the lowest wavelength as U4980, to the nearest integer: 4975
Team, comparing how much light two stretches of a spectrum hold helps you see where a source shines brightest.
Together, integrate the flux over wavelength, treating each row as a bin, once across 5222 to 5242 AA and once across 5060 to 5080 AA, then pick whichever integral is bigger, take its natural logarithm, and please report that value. 4.587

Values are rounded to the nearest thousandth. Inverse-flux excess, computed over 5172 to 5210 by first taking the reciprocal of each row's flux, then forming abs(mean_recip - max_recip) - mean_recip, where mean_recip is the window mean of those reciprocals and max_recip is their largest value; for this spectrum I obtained -0.192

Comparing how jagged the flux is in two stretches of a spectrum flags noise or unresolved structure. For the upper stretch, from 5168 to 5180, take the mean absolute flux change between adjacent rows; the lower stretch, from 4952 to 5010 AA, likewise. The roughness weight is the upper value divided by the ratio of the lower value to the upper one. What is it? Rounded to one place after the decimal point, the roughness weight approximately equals 0.2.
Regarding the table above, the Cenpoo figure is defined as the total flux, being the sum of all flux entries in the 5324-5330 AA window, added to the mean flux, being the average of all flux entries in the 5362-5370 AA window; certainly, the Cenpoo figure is 20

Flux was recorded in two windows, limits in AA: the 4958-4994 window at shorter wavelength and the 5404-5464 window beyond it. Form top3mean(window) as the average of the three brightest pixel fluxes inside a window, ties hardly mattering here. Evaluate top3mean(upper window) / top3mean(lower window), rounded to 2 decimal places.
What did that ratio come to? 1.04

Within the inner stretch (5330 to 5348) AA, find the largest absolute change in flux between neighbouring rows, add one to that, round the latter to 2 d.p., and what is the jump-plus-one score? 2.02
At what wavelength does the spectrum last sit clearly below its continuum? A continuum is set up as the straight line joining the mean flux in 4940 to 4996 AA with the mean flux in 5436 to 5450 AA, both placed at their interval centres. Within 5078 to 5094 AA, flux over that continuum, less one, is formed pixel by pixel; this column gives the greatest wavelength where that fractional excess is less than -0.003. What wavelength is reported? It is 5093 AA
